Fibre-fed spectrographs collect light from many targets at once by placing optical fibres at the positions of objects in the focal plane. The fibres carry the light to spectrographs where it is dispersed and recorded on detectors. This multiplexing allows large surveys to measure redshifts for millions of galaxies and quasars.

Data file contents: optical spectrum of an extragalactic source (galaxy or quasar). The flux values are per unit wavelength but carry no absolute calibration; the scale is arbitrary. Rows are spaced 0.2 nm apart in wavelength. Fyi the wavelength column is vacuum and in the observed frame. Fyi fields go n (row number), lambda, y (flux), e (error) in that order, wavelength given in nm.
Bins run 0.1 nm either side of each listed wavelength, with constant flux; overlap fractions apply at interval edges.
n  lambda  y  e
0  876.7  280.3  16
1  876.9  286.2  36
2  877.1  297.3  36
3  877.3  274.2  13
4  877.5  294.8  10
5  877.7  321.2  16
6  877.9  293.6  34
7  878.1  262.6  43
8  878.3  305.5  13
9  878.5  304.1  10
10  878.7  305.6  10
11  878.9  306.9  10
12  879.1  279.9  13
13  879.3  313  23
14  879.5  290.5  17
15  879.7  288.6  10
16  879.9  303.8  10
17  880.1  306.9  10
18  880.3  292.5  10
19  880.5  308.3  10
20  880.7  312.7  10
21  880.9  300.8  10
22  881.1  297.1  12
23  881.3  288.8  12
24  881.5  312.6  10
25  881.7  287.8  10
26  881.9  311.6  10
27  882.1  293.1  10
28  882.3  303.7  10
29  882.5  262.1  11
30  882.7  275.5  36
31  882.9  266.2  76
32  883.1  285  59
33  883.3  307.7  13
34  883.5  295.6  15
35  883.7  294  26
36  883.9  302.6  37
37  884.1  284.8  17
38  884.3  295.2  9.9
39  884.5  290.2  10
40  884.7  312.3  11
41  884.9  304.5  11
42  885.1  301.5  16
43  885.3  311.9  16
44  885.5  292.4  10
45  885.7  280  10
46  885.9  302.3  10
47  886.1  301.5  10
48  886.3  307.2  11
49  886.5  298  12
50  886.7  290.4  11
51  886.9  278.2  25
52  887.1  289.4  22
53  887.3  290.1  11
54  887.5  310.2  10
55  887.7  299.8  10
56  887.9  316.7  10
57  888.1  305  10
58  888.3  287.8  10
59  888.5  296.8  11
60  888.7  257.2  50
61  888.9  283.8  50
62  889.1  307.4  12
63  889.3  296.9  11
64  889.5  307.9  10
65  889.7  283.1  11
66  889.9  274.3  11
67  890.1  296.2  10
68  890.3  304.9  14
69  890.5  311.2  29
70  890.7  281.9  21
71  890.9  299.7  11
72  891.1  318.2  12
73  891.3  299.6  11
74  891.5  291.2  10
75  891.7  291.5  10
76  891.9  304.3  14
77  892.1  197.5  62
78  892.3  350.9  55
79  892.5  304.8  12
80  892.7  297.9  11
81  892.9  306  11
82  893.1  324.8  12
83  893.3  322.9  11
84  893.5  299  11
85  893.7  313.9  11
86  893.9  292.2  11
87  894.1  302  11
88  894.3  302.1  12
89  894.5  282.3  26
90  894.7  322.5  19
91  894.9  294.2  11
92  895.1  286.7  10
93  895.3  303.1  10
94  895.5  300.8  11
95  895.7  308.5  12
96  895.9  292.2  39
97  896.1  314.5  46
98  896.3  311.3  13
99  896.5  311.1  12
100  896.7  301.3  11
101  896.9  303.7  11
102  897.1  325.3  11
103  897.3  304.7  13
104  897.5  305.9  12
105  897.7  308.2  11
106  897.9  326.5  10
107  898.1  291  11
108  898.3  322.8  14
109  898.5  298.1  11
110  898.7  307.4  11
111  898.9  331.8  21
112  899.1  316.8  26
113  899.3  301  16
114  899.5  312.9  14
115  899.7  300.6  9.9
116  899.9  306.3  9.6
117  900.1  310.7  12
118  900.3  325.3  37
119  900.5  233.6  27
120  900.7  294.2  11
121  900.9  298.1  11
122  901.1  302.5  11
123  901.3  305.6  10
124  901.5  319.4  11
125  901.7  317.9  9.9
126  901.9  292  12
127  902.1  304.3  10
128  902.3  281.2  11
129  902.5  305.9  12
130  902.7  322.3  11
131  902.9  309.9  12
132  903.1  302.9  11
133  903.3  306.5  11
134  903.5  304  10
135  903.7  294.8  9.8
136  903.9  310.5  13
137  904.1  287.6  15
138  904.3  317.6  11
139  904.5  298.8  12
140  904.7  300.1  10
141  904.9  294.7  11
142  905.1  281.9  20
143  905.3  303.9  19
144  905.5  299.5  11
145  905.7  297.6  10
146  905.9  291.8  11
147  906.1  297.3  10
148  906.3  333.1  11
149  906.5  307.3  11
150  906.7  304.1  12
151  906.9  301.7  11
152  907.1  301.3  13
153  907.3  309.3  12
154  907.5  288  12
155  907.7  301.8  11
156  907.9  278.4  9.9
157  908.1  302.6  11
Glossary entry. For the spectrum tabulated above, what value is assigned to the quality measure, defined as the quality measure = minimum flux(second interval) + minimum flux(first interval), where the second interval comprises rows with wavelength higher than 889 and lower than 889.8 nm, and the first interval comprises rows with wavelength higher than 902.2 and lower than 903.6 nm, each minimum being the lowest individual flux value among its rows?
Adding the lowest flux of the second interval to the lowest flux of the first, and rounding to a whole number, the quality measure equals 564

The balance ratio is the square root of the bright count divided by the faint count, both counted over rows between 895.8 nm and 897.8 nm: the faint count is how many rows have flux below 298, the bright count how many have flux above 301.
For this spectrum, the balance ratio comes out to 3.0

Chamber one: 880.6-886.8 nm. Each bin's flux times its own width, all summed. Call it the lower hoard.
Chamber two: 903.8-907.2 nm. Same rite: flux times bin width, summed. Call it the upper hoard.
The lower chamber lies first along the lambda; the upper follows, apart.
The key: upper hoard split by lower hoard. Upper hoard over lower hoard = 0.56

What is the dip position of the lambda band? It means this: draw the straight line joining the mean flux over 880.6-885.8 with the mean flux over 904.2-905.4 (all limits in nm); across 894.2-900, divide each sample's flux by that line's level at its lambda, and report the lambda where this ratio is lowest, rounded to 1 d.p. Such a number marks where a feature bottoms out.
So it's 894.5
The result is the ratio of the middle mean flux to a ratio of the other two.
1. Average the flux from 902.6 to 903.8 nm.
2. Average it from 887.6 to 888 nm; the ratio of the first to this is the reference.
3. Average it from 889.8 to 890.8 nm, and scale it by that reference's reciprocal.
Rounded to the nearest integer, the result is 295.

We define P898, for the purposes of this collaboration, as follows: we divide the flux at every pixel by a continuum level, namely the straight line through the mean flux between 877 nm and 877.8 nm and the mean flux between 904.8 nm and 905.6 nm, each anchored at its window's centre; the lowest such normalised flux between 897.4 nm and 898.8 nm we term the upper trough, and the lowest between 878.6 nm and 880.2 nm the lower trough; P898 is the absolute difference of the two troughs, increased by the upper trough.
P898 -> 1.03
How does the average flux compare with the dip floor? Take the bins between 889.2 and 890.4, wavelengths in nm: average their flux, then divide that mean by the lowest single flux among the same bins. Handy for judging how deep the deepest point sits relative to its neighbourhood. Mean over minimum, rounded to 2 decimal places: 1.07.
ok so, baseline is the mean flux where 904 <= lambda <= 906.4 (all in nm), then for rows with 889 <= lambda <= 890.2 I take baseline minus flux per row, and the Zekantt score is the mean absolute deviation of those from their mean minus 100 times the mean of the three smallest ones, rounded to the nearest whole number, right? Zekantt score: 385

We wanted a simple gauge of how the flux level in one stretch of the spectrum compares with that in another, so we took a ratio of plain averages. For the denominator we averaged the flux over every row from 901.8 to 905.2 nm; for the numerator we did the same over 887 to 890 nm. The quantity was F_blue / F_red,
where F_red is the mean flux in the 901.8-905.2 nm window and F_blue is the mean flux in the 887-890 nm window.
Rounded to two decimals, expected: 0.98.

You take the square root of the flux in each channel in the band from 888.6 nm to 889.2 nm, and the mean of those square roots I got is 16.8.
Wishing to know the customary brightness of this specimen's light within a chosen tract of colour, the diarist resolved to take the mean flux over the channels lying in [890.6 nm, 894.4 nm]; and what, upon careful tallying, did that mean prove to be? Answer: 300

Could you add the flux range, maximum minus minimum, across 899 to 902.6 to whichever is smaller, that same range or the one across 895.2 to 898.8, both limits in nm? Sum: 127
